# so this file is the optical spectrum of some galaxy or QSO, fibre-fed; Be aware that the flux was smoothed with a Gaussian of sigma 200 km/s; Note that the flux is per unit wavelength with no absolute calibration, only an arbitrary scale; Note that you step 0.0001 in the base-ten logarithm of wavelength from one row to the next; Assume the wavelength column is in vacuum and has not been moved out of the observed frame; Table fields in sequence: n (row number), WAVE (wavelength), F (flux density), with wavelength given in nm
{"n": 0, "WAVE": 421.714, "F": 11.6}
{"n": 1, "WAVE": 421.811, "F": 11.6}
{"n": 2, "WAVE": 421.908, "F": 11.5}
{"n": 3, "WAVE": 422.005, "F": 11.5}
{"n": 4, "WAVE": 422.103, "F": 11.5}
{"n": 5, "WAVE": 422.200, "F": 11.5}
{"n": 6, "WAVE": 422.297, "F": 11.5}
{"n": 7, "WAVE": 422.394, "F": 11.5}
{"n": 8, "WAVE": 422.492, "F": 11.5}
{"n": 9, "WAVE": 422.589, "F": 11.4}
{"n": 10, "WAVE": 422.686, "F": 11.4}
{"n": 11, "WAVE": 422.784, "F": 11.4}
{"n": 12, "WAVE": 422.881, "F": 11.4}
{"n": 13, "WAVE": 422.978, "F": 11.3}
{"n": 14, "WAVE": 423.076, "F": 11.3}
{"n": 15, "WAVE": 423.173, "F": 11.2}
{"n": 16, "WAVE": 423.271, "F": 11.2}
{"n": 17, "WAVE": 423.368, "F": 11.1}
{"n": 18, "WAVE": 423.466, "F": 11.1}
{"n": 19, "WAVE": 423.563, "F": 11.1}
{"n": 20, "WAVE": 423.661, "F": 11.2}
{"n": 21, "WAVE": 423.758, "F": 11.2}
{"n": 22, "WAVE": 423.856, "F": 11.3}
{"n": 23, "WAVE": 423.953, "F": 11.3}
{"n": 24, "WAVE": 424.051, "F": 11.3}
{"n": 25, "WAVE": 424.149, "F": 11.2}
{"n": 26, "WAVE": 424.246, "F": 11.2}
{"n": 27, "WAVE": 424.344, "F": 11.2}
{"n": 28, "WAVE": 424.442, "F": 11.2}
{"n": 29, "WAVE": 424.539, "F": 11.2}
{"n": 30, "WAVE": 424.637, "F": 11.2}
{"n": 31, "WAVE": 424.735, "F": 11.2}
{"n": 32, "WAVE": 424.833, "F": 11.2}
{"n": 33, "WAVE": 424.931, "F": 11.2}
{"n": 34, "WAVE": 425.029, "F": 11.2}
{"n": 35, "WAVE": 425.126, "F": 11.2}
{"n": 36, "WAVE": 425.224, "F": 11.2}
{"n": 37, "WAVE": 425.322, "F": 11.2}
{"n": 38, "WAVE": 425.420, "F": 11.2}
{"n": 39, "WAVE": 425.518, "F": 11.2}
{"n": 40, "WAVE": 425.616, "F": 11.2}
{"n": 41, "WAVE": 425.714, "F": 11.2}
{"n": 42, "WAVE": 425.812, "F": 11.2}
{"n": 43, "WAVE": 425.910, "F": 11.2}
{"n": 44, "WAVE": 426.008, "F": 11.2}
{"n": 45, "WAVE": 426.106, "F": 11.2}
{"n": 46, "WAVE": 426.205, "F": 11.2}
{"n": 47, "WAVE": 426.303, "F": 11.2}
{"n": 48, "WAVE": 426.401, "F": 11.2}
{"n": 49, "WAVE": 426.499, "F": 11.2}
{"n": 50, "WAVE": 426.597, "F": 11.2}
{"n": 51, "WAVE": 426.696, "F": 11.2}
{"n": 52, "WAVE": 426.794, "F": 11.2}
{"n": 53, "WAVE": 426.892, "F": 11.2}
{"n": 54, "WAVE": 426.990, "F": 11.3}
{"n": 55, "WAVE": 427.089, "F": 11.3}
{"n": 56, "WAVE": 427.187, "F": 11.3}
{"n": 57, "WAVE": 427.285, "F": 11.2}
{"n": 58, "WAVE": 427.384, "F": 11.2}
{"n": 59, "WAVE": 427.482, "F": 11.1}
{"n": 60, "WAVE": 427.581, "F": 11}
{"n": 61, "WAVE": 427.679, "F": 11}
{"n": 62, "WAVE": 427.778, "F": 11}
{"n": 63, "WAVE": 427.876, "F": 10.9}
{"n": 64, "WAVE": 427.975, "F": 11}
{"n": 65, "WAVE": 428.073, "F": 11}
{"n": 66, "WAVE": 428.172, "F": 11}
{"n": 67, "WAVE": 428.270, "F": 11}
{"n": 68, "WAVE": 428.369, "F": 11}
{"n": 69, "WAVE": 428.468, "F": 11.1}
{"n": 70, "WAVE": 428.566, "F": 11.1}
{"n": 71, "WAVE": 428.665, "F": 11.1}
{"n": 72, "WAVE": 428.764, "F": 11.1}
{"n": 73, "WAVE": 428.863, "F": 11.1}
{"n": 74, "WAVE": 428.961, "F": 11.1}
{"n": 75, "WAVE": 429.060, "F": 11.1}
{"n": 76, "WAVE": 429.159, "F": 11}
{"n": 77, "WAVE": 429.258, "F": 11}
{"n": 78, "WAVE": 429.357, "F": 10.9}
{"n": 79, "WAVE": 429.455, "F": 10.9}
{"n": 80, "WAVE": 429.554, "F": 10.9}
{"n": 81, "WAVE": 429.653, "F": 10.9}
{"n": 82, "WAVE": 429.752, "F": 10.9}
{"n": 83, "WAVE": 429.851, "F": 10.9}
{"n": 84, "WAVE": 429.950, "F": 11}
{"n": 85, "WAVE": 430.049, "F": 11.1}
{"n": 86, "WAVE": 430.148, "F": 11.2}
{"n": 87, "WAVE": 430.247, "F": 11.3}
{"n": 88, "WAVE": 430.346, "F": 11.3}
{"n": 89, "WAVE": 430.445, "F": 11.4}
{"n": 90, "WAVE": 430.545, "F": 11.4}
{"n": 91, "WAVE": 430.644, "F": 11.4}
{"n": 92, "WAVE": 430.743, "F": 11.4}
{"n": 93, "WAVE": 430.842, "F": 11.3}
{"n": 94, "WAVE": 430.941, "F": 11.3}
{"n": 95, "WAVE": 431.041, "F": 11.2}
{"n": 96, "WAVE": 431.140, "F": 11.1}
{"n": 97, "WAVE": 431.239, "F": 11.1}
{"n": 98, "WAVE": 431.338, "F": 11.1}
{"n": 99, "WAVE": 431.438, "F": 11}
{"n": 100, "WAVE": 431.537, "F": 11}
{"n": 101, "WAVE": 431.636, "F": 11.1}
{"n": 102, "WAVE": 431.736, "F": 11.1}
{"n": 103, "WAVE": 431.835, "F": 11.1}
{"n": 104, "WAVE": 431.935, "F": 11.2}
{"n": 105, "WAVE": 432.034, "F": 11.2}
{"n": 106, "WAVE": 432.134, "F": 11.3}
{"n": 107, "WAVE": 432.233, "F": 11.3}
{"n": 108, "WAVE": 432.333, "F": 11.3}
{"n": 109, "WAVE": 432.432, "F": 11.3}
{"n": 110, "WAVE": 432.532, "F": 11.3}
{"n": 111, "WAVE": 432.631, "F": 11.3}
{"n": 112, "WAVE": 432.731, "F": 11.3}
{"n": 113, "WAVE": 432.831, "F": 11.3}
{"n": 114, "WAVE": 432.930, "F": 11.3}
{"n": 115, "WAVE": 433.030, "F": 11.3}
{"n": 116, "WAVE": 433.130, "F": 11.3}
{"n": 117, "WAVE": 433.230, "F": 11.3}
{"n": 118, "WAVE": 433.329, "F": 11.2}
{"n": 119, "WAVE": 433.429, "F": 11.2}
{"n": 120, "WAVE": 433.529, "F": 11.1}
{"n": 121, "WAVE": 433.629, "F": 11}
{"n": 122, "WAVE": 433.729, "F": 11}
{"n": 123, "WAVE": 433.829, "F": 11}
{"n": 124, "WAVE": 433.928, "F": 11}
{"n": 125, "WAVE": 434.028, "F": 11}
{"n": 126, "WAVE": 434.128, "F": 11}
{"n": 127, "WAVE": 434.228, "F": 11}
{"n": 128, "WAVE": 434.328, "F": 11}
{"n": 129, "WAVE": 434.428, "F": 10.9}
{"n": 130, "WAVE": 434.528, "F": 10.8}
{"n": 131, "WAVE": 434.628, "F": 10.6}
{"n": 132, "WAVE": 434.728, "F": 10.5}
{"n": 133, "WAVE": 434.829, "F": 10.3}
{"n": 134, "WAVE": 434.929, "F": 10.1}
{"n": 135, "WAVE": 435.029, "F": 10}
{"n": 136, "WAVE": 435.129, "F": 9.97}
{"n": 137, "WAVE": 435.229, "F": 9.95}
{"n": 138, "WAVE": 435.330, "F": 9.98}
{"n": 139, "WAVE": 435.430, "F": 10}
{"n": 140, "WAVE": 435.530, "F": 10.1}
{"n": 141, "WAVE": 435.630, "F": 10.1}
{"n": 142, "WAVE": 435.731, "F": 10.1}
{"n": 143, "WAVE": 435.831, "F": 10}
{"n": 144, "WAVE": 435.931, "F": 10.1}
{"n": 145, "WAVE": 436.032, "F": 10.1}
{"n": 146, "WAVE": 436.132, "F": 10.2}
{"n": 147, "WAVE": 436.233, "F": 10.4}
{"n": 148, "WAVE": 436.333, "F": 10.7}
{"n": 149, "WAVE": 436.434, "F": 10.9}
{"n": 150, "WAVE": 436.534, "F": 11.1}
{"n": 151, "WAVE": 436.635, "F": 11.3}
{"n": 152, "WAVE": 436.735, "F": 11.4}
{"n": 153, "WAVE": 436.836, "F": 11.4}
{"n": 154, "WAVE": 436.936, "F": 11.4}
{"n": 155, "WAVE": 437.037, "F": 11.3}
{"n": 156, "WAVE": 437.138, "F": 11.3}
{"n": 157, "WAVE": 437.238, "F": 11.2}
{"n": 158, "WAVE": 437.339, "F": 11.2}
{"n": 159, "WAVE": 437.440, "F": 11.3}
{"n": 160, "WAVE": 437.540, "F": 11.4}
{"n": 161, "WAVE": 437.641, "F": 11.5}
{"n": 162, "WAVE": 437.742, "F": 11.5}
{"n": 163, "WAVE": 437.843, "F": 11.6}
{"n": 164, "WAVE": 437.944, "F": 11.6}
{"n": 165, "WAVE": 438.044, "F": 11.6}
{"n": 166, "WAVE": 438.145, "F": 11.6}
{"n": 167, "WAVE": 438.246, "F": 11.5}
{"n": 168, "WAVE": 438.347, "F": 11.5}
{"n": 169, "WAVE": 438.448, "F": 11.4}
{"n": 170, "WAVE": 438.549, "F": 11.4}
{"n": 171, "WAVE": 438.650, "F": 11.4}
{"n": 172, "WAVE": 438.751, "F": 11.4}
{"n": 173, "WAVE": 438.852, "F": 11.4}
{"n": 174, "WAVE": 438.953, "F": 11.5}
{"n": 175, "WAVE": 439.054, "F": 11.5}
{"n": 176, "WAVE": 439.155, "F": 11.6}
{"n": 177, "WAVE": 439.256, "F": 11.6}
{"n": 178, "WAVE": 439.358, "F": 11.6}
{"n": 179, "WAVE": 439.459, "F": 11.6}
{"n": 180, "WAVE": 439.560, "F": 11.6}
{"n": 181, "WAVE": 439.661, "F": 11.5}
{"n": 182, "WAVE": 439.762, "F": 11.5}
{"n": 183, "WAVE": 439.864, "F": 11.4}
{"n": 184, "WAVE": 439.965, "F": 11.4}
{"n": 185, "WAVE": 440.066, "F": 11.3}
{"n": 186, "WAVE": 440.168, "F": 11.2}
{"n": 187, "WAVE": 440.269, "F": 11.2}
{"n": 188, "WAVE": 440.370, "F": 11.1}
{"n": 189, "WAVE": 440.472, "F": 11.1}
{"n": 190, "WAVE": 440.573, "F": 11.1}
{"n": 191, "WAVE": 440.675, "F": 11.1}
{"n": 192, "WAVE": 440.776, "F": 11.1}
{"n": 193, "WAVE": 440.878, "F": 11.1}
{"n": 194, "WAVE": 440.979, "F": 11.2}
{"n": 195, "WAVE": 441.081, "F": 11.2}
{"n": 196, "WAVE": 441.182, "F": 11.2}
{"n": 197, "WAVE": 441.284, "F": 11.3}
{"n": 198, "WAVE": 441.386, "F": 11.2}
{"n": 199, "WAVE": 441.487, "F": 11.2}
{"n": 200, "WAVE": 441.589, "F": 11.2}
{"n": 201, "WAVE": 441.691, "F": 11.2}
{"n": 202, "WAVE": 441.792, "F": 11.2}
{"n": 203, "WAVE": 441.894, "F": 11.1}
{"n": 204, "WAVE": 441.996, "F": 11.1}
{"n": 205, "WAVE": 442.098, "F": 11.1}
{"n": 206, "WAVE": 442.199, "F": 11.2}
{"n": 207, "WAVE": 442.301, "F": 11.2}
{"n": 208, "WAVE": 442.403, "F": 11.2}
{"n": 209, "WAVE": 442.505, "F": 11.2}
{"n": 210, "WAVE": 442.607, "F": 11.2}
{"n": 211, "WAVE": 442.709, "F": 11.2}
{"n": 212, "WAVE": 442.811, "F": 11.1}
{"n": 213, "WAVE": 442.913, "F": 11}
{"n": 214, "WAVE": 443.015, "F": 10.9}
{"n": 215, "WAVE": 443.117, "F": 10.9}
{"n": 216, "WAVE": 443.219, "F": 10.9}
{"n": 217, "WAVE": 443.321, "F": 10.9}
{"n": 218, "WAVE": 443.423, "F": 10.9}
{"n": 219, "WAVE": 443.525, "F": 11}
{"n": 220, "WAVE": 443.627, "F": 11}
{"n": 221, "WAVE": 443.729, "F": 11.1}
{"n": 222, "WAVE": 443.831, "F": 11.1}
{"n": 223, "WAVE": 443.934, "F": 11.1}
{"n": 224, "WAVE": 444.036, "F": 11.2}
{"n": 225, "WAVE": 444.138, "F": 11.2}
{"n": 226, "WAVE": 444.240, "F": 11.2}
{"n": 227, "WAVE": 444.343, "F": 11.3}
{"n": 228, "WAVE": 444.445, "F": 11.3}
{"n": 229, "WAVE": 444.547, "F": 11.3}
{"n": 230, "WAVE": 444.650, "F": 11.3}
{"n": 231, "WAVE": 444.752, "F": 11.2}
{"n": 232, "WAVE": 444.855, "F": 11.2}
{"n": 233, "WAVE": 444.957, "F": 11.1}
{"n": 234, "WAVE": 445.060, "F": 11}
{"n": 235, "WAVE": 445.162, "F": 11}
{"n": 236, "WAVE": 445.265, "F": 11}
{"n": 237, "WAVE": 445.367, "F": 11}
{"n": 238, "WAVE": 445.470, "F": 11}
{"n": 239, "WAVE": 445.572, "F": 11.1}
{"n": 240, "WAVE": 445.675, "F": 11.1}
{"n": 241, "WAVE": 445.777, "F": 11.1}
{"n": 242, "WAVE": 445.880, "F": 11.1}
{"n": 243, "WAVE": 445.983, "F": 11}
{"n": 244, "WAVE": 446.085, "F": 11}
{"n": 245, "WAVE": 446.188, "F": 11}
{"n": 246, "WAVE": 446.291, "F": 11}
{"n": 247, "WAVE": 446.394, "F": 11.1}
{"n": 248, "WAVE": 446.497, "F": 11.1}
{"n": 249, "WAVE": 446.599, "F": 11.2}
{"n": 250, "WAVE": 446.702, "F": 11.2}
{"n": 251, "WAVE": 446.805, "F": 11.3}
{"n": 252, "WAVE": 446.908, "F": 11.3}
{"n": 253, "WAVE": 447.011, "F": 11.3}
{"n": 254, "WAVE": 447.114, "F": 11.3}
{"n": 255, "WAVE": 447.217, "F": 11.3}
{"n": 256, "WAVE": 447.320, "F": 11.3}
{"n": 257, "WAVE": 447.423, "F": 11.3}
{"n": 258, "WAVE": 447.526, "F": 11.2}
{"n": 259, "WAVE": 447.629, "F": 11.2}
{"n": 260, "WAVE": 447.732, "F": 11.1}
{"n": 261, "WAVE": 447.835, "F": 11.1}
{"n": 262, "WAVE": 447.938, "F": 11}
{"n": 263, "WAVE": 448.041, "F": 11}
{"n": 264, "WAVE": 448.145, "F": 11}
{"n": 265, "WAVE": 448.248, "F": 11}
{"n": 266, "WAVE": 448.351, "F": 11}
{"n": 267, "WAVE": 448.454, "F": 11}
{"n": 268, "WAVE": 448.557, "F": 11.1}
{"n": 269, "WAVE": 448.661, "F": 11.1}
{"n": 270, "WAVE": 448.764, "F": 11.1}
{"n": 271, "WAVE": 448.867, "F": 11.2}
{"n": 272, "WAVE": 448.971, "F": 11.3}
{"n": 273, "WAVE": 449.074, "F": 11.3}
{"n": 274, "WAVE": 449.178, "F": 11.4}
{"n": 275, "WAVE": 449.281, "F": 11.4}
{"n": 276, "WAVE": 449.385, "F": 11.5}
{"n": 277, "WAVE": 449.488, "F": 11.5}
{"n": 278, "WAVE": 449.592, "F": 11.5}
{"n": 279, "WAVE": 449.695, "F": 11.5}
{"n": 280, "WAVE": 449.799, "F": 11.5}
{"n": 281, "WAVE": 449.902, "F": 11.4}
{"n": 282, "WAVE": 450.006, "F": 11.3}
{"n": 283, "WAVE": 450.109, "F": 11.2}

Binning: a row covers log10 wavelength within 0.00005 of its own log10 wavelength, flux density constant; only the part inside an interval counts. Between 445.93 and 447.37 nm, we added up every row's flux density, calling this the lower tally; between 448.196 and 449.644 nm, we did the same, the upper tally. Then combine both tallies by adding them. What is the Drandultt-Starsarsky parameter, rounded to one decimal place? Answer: 313.8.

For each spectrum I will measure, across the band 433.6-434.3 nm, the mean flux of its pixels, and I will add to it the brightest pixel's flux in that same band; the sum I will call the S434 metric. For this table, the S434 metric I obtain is 22.0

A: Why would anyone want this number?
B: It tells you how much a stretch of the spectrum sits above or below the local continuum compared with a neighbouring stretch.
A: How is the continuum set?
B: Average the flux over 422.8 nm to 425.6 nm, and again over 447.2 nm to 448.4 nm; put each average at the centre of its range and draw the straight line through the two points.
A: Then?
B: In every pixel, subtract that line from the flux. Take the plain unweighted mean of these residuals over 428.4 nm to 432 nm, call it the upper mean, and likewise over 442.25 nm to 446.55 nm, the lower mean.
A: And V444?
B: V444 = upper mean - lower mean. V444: 0.0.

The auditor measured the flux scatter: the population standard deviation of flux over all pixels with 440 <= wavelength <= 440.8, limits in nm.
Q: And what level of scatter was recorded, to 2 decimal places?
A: 0.07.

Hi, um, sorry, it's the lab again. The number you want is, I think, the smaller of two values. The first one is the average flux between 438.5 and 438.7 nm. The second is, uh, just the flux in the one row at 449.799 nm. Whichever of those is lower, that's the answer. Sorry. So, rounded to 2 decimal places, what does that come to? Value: 11.40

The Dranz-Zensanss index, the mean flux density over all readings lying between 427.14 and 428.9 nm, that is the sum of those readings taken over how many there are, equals 11.1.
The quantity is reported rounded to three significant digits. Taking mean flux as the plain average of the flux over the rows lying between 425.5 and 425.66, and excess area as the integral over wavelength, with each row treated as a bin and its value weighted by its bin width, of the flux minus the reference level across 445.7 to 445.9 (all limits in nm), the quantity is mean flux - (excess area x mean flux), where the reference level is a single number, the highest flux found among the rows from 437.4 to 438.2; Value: 12.3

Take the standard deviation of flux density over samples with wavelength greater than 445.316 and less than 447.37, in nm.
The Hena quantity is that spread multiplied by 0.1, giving 0.012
